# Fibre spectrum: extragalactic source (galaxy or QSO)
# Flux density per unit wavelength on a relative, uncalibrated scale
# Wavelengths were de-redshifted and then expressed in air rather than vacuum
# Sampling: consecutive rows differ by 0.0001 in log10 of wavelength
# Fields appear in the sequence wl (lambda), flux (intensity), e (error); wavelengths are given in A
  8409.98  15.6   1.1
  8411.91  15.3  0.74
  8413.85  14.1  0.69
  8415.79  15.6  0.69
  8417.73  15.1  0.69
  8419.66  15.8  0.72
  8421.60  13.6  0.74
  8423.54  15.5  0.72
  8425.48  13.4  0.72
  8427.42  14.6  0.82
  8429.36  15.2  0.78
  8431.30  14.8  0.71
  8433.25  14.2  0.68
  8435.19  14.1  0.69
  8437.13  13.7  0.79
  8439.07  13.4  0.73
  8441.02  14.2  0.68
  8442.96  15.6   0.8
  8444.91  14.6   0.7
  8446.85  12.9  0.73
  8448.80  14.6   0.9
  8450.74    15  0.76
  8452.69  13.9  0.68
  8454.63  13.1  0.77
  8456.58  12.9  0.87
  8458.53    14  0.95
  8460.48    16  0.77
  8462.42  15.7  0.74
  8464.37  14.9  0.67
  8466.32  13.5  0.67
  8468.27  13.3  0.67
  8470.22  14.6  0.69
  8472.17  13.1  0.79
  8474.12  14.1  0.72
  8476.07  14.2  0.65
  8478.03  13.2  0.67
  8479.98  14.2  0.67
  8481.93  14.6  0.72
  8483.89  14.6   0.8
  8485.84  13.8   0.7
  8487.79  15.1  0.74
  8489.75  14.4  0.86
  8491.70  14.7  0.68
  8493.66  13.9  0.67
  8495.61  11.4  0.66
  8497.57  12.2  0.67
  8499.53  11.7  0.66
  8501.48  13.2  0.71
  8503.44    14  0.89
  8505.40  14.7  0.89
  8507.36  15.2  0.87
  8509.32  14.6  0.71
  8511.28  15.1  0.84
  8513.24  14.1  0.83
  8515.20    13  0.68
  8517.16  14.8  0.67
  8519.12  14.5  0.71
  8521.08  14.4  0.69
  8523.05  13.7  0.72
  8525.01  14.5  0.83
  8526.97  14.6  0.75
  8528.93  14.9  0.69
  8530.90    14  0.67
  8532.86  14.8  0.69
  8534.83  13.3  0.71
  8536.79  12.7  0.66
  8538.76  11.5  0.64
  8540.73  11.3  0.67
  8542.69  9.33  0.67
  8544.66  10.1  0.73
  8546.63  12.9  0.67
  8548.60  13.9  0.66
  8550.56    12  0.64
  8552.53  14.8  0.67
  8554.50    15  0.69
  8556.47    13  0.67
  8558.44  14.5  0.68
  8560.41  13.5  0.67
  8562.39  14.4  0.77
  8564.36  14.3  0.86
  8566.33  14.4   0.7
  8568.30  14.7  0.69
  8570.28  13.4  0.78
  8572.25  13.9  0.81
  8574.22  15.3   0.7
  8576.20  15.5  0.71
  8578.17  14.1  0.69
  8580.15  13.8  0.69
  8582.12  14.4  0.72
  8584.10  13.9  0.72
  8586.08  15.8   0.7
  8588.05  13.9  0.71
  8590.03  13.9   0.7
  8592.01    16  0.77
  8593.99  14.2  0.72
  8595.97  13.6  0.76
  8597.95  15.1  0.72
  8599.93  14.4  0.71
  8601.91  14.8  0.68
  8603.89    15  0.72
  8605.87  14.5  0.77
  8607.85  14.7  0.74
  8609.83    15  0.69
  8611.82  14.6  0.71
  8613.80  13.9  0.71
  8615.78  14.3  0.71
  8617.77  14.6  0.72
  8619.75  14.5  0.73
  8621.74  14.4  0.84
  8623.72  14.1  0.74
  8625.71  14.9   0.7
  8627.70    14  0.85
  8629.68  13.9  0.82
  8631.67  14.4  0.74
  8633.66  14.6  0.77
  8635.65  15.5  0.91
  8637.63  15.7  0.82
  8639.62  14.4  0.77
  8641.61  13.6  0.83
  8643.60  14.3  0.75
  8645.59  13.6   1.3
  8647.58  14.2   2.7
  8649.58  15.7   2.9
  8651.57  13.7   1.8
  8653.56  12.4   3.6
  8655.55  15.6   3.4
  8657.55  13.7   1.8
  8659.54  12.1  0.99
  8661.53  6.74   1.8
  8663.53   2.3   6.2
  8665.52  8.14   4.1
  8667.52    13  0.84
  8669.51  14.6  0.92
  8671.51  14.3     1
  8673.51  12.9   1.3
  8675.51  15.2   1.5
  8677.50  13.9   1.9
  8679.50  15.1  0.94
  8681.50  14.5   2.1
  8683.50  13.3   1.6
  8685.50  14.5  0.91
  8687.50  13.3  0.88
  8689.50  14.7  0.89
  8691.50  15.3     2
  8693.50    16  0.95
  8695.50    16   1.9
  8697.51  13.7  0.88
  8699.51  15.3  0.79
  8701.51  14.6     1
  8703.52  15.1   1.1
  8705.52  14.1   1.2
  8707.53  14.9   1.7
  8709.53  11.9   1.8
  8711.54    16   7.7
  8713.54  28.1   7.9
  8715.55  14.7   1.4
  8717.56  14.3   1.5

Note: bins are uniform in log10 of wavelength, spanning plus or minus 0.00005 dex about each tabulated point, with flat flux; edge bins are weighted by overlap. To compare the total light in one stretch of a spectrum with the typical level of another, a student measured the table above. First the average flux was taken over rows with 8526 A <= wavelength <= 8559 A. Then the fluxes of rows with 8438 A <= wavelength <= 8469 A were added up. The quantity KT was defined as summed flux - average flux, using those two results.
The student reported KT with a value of 215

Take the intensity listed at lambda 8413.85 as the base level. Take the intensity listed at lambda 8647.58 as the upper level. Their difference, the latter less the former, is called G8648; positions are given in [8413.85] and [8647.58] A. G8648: 0.1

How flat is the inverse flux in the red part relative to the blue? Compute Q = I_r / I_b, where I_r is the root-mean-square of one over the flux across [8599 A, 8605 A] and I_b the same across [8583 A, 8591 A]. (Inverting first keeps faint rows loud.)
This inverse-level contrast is 0.97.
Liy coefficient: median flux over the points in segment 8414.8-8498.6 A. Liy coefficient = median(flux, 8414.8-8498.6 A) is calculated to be 14.2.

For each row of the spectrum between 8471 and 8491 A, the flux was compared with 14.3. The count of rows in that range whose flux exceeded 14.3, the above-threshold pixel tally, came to 4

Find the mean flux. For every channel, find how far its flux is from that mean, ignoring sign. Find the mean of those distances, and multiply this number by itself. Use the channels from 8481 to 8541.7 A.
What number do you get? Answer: 0.9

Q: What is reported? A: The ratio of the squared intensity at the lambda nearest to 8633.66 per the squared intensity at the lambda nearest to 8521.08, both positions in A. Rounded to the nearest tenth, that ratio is 1.0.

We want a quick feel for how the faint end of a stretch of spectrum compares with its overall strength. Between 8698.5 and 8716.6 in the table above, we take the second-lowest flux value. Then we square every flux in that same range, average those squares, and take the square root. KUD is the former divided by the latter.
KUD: 0.85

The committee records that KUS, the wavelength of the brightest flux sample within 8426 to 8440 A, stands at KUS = 8429.36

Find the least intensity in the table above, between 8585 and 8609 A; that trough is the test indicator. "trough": 13.6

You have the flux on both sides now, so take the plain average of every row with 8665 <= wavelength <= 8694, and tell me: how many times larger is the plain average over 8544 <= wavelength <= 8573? 0.98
